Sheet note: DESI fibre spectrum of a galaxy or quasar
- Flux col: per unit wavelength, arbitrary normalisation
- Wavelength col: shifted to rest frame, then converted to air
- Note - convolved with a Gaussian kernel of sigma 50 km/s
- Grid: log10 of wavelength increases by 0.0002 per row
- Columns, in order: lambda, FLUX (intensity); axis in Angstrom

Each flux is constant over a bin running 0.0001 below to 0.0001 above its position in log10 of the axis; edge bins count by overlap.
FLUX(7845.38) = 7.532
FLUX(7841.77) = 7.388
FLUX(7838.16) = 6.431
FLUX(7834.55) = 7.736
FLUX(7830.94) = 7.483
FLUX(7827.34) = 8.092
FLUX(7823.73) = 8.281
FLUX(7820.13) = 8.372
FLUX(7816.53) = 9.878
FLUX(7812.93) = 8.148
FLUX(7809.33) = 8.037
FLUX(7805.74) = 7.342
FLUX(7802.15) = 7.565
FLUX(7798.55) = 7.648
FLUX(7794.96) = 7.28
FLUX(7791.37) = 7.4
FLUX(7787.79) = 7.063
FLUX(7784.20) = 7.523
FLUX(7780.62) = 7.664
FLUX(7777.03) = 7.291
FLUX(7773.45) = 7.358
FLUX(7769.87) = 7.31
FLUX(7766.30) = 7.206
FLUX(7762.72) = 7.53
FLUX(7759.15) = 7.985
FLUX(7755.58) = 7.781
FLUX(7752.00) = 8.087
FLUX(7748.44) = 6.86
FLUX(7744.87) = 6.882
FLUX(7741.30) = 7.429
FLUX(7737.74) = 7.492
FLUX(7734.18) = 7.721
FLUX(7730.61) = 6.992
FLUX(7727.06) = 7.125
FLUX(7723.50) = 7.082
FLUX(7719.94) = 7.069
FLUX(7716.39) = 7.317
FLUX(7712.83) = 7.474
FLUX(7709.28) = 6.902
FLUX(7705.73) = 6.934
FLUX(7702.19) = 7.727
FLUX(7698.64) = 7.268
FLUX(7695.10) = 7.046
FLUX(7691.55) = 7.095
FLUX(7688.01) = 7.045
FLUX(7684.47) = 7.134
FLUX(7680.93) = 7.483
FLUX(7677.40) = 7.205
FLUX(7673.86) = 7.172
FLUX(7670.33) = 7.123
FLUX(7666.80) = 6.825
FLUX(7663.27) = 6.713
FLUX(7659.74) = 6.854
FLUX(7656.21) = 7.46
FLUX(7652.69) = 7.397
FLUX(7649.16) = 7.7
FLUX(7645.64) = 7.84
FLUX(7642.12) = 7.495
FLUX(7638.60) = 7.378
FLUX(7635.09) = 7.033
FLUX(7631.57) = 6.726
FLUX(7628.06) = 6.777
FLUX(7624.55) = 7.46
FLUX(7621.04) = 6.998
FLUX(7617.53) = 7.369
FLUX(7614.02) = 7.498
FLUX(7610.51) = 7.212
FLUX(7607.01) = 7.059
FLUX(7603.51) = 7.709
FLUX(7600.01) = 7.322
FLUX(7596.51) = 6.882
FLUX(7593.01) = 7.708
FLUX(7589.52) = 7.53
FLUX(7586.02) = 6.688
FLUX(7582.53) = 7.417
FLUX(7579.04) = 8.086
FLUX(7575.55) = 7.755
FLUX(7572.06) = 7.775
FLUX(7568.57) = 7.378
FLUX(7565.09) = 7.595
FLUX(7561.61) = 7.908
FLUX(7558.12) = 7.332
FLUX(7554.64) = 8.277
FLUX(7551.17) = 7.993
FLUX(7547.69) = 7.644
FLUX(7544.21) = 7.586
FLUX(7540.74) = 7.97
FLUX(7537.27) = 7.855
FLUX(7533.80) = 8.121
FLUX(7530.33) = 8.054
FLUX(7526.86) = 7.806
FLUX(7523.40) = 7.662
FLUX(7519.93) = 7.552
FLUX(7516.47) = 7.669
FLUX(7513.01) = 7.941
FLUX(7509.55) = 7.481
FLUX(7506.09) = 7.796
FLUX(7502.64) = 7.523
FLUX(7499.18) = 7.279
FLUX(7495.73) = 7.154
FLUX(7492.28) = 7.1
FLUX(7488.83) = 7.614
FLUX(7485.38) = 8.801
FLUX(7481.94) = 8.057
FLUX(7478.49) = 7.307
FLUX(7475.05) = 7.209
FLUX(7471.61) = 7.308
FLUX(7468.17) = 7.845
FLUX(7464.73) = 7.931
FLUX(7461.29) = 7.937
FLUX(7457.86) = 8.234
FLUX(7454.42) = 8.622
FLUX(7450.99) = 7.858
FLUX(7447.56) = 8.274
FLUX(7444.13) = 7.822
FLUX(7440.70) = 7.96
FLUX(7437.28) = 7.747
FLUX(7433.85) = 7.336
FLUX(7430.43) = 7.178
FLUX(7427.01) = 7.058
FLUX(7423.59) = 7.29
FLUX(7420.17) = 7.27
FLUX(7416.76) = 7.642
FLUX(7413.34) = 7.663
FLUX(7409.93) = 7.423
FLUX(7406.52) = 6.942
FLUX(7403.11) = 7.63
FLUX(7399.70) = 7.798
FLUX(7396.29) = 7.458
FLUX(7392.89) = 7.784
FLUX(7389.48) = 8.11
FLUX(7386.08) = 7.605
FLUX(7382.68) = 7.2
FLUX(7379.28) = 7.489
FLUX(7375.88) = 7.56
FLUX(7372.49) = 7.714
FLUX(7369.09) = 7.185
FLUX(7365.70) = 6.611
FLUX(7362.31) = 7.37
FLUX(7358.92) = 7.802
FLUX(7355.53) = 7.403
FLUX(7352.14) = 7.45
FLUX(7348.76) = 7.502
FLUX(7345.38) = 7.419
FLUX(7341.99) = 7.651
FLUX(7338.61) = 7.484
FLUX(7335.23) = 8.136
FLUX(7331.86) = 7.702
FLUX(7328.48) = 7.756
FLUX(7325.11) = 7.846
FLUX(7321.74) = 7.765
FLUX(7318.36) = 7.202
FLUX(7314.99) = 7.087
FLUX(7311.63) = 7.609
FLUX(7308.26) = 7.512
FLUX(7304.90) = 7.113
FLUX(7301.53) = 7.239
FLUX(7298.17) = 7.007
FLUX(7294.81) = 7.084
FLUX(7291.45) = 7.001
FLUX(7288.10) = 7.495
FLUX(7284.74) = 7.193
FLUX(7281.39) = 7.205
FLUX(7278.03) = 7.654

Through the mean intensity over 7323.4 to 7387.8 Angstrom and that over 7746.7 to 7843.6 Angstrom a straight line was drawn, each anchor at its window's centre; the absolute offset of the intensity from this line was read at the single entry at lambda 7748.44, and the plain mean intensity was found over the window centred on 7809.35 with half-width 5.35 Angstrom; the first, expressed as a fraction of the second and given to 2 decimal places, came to 0.10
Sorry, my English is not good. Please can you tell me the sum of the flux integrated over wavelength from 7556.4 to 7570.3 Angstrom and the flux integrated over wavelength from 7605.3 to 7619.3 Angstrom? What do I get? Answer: 207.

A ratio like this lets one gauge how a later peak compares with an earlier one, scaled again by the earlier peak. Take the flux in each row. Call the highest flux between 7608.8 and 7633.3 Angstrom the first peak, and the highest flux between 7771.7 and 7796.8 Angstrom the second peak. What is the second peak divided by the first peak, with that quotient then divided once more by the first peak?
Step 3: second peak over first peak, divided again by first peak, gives 0.136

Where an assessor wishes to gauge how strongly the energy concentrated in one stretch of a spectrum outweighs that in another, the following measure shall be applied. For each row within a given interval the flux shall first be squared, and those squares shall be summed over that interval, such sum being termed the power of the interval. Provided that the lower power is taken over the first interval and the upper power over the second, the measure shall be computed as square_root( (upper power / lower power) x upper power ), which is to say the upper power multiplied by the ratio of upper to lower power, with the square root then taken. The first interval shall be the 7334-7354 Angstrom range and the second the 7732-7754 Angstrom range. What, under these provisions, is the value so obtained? 17.7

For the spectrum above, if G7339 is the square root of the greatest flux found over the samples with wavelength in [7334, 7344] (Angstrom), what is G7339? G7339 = 2.85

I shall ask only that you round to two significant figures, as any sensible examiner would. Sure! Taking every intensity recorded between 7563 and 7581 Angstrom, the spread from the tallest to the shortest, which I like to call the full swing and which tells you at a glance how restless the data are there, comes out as 0.71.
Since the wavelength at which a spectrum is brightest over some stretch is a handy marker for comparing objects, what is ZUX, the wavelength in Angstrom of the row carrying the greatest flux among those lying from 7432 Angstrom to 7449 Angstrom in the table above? 7447.56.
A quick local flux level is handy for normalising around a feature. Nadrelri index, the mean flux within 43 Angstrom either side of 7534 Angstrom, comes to 7.7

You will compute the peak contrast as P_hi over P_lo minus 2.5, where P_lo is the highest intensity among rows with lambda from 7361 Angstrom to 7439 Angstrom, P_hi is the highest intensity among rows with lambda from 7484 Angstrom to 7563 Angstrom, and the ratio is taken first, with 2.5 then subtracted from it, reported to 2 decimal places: -1.41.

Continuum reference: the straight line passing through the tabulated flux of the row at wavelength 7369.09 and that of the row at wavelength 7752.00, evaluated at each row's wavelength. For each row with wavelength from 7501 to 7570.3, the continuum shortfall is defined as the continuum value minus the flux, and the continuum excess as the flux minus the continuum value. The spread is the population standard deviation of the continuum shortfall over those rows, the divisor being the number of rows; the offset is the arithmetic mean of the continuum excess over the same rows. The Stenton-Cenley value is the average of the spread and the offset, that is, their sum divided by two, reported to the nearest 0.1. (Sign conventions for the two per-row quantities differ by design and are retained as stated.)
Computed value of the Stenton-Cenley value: 0.2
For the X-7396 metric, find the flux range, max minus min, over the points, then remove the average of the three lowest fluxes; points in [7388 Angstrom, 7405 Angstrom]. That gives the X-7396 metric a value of -6.97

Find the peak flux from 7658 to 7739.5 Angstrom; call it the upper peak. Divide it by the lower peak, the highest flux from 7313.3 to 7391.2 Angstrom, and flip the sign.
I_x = -0.95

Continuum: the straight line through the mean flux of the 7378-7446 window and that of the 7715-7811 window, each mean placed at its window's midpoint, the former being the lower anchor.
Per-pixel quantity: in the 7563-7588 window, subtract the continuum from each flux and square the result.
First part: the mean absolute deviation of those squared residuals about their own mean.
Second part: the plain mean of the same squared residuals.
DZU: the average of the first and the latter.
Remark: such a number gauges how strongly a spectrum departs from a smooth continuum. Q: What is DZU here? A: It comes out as 0.18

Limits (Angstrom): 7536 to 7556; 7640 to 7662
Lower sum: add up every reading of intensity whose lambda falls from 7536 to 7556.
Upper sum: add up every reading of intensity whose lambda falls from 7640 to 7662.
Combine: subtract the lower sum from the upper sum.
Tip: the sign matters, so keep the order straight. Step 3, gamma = -2.6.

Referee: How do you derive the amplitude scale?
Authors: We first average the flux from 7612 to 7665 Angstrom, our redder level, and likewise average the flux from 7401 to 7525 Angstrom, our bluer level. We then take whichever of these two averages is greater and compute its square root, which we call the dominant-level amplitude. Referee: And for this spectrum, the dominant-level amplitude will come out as 2.76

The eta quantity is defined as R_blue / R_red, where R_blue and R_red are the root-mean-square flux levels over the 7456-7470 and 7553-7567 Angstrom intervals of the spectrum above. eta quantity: 1.03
